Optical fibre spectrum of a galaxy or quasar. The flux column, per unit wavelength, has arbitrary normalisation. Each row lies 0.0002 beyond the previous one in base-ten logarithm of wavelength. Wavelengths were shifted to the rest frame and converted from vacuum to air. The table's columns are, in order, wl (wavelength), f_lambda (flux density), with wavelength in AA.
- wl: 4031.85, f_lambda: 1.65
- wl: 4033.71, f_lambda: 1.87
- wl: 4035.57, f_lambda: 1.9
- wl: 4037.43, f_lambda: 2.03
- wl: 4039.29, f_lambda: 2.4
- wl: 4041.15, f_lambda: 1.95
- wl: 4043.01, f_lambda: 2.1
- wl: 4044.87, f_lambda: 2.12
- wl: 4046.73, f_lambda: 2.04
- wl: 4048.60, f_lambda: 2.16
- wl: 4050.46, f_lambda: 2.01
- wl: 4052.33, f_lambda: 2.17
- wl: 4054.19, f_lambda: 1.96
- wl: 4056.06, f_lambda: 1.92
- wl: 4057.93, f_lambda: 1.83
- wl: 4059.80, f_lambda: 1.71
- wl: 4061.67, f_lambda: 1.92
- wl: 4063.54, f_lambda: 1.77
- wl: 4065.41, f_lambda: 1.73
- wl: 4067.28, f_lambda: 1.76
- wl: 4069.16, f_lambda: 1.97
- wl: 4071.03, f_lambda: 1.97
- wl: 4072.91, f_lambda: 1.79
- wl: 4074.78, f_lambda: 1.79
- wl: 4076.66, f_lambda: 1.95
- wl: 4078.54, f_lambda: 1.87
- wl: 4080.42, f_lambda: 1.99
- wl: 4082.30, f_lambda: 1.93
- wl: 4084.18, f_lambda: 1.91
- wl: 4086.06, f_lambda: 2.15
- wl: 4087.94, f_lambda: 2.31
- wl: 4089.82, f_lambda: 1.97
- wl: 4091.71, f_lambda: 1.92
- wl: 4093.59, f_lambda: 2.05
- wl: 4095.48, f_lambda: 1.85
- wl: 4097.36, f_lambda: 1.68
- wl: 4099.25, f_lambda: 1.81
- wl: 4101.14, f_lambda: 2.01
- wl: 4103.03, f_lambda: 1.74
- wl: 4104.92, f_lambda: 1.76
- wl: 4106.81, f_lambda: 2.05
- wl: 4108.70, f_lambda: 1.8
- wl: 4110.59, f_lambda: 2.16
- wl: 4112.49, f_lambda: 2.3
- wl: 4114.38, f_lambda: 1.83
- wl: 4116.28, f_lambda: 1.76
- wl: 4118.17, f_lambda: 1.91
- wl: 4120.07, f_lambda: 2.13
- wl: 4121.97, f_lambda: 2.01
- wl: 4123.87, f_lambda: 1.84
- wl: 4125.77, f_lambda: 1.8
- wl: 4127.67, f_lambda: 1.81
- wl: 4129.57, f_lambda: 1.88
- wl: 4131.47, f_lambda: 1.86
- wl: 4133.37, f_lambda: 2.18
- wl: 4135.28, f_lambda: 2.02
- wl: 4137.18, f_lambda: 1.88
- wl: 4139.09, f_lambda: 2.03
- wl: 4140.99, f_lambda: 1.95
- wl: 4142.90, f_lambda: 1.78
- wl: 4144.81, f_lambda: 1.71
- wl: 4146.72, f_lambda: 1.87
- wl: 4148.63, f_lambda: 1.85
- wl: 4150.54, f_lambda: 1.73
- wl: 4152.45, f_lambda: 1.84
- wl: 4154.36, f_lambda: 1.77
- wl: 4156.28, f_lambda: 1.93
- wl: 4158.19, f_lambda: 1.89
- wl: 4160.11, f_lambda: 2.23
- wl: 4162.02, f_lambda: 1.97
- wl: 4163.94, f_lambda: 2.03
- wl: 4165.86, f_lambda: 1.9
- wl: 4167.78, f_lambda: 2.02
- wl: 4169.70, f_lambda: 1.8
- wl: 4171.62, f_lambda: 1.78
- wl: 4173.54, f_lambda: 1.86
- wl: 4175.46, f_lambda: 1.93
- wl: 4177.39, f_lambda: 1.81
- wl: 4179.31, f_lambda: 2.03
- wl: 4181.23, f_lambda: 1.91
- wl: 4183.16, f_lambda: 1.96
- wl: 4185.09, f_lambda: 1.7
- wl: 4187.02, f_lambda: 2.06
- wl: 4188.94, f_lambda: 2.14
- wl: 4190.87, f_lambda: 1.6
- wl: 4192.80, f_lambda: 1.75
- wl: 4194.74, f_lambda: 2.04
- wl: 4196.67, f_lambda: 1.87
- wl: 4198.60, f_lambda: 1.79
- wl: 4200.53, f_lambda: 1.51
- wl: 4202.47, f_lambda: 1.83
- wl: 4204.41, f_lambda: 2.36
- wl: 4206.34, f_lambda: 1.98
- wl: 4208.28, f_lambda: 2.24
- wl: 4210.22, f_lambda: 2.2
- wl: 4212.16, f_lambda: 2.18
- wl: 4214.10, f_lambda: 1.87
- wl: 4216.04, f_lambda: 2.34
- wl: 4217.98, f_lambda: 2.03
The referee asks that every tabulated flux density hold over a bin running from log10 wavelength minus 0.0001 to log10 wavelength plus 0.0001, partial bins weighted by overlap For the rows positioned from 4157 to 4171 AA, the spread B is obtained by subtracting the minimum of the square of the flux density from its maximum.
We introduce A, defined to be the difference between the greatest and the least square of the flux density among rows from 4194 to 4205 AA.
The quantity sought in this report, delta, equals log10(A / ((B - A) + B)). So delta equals 1.3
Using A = 3.3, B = 1.73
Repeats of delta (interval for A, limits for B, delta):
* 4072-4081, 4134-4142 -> 0.3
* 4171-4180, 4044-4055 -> 0.1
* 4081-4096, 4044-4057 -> 1.2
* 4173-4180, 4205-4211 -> -0.2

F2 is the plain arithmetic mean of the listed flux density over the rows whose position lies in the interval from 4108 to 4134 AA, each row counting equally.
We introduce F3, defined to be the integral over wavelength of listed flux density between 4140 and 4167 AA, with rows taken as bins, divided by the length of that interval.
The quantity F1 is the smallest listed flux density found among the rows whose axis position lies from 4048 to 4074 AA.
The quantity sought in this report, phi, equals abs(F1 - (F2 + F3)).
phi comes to 2.13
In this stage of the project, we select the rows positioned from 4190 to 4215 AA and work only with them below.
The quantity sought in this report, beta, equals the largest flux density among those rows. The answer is 2.36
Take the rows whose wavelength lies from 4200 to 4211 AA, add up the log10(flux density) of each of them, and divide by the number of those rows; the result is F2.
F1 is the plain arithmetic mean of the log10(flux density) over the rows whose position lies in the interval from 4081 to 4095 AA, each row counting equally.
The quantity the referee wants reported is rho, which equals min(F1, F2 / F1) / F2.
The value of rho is 1.02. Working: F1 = 0.307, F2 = 0.30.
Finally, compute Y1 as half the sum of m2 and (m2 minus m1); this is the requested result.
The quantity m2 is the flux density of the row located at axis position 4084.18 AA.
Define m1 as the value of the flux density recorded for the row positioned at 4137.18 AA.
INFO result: 0.97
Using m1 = 1.88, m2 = 1.91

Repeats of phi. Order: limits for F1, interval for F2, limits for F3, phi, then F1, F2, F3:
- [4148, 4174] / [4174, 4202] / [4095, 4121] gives 2.05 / 1.73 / 1.86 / 1.91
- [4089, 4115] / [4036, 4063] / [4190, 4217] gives 2.31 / 1.68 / 2.02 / 1.97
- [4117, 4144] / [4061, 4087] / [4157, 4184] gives 2.05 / 1.78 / 1.89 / 1.94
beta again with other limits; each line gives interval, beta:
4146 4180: 2.23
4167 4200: 2.14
